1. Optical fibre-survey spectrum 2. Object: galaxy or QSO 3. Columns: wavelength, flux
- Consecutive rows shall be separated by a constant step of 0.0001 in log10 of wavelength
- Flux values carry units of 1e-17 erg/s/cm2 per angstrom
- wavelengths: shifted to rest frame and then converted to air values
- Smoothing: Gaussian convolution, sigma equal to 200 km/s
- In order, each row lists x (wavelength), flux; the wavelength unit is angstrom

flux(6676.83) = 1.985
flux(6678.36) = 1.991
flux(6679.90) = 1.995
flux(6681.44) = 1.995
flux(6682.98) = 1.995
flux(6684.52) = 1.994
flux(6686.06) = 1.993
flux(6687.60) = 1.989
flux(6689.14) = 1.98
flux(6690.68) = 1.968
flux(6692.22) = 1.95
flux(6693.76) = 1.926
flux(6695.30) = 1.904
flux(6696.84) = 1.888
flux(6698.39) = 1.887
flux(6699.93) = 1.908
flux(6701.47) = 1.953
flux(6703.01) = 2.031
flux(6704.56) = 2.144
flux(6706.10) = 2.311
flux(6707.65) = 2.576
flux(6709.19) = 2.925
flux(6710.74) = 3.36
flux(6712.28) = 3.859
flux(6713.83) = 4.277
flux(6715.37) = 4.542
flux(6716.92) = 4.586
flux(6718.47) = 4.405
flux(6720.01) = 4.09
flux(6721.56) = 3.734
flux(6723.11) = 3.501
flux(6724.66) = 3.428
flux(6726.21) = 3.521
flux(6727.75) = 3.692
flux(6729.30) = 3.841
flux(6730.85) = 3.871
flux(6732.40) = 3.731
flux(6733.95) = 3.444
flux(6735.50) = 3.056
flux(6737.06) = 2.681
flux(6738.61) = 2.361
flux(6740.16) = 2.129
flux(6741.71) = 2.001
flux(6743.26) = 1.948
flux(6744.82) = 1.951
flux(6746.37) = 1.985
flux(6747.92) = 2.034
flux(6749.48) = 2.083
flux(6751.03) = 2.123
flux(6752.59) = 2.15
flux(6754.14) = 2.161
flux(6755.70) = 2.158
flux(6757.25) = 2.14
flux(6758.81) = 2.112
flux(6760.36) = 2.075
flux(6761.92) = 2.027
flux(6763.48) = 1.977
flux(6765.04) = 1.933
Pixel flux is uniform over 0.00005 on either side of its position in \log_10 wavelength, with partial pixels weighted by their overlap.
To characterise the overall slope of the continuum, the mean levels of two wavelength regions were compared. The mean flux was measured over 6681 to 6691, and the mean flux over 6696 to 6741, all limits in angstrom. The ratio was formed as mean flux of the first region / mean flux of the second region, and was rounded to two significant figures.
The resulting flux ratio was 0.63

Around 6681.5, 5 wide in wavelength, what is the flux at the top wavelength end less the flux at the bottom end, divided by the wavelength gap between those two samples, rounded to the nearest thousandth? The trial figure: 0.000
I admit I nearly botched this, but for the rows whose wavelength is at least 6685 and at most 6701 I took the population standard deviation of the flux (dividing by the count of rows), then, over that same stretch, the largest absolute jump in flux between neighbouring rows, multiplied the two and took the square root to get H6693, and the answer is 0.0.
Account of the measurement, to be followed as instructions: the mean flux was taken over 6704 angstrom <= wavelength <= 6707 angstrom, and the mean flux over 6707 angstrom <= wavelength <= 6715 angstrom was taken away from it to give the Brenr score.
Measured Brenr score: -1.2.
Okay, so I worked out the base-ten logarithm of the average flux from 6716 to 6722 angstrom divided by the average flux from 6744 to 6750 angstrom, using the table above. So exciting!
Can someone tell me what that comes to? 0.32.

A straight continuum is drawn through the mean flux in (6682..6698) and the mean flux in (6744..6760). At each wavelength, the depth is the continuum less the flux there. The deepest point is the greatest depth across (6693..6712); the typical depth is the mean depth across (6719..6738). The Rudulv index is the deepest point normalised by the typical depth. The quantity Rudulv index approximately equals -0.06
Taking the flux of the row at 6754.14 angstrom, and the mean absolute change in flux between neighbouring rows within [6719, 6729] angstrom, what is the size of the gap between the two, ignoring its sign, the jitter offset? 2.0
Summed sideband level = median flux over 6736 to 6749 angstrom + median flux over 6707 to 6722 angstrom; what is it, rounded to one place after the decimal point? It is 6.0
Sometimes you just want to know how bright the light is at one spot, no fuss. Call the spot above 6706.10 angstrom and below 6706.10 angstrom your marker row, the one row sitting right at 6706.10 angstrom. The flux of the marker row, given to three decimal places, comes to 2.311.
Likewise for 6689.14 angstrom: 1.980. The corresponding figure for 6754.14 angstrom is 2.161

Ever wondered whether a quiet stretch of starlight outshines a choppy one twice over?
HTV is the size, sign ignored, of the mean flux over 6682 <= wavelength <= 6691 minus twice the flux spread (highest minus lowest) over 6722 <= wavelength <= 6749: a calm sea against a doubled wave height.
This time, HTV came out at 1.9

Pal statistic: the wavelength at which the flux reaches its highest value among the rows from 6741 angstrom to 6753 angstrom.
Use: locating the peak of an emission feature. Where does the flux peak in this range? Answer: 6752.59 angstrom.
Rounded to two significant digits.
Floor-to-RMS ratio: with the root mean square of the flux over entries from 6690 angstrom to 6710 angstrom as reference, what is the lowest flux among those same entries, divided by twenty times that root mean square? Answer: 0.044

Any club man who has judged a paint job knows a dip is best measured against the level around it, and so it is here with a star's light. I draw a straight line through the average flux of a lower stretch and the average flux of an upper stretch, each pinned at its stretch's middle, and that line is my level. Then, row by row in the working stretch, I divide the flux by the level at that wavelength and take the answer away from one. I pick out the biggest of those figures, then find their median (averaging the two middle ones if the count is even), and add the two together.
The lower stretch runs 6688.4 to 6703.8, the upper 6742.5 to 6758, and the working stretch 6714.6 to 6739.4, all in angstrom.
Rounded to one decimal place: -1.0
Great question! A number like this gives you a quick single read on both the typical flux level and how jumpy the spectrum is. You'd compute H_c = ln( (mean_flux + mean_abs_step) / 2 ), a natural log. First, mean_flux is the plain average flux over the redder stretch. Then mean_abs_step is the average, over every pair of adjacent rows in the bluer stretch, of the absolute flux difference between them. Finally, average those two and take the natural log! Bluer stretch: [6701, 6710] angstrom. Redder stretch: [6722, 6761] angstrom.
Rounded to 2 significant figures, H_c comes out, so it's 0.35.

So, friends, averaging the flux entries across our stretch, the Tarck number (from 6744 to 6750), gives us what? 2.01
